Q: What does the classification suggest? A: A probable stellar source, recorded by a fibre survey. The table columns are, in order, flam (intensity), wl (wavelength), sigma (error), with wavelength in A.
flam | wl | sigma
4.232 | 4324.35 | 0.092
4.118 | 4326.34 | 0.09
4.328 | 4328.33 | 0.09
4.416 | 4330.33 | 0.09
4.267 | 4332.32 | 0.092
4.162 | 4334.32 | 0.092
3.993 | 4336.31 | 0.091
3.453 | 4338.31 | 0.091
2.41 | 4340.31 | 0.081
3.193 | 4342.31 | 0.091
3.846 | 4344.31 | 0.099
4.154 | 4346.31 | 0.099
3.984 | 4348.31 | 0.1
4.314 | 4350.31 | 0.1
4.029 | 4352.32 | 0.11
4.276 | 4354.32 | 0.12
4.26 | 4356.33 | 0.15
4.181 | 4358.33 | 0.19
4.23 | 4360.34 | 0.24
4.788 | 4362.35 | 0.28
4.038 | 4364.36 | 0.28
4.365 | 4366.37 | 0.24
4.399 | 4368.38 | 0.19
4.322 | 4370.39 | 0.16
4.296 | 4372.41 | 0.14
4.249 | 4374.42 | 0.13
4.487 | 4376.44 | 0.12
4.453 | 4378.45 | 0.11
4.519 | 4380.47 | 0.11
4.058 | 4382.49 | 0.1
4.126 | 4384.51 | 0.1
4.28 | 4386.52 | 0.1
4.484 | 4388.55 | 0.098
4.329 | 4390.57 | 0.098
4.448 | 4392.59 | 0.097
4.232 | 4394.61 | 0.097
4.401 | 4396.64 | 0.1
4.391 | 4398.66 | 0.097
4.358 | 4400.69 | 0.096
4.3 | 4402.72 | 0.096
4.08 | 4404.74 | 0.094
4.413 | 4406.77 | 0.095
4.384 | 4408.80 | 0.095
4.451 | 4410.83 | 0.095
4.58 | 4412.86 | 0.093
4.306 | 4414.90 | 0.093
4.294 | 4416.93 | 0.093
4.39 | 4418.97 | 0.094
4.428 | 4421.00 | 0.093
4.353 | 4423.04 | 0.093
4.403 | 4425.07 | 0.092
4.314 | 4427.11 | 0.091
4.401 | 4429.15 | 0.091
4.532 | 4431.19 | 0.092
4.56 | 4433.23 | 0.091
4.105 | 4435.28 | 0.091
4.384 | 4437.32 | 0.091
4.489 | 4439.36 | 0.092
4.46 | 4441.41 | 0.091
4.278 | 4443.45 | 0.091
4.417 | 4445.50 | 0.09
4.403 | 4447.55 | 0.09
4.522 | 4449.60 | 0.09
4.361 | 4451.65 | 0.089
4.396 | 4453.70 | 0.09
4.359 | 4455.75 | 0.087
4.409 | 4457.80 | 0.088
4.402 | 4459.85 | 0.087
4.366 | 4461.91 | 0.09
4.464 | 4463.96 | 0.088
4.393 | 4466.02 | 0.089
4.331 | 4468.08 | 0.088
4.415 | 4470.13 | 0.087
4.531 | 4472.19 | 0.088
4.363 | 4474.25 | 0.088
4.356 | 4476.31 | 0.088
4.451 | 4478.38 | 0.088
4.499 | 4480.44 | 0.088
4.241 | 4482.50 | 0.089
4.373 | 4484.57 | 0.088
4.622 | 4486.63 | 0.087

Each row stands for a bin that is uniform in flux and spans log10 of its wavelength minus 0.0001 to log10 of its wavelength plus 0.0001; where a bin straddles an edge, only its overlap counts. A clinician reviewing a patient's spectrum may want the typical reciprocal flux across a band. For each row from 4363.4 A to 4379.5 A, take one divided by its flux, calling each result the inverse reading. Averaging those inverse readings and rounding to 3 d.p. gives 0.231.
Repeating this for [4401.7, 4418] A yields 0.230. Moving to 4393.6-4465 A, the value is 0.228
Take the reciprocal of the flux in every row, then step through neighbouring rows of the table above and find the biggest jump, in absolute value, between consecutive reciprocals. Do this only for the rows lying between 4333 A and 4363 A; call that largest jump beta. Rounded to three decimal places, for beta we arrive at 0.125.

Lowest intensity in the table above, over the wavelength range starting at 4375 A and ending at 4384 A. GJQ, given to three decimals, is 4.058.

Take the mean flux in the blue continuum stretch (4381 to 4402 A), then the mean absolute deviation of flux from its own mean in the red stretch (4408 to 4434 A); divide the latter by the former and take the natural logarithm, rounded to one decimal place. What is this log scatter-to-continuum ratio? -4.1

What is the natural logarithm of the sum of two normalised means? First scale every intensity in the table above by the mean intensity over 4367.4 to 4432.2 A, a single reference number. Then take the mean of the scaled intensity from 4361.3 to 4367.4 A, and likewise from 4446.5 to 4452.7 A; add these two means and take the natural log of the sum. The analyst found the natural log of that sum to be 0.71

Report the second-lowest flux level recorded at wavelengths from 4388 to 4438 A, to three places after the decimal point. 4.105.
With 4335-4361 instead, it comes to 3.193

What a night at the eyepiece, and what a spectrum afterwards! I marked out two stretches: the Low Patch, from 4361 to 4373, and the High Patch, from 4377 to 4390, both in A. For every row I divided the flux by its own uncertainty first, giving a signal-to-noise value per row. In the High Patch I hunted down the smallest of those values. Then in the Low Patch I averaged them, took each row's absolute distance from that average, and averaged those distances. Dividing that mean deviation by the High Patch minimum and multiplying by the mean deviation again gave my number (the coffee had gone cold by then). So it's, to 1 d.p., 0.7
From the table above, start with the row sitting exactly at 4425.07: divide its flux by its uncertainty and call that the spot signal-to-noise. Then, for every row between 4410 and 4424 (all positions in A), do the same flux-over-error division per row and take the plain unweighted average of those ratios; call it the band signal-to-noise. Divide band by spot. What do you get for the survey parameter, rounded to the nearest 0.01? 0.98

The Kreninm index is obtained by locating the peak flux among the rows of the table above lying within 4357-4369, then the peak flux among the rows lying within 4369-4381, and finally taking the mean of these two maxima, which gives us 4.65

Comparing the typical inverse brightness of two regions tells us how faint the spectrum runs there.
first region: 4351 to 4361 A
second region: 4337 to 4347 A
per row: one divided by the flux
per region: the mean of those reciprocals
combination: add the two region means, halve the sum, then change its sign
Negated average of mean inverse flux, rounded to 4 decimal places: -0.2711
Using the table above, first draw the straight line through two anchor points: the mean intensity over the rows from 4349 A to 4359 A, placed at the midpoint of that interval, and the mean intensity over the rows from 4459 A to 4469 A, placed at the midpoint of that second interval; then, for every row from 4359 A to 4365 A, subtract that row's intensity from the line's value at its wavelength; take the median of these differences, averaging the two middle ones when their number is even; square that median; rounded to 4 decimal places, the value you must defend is 0.0001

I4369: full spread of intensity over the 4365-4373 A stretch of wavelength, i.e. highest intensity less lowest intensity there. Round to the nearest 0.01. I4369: 0.10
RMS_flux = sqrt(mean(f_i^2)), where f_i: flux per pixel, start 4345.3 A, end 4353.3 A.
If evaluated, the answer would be 4.12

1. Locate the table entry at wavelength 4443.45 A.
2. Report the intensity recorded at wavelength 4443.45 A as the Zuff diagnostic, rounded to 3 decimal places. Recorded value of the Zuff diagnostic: 4.278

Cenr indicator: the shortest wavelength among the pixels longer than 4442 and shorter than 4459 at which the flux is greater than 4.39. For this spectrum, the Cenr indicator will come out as 4445.50 A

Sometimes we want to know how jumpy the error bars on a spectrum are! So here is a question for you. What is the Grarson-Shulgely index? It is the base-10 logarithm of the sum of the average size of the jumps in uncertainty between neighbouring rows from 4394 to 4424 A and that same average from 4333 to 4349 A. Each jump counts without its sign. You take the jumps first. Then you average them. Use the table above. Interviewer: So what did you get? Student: -2.28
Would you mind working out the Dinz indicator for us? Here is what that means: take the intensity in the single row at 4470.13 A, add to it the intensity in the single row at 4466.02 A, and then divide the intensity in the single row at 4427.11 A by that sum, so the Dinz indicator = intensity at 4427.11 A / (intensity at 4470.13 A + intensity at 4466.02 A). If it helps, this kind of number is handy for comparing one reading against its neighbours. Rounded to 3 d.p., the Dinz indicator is 0.490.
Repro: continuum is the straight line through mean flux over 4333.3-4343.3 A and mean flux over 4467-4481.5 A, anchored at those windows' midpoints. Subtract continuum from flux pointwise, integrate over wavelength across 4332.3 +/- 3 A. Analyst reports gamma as 5.3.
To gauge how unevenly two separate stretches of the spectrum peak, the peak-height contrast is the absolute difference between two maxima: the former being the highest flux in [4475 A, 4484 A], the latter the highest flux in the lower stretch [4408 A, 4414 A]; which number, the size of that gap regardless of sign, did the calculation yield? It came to 0.081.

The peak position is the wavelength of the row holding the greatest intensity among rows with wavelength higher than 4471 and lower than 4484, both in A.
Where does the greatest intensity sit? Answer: 4472.19 A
